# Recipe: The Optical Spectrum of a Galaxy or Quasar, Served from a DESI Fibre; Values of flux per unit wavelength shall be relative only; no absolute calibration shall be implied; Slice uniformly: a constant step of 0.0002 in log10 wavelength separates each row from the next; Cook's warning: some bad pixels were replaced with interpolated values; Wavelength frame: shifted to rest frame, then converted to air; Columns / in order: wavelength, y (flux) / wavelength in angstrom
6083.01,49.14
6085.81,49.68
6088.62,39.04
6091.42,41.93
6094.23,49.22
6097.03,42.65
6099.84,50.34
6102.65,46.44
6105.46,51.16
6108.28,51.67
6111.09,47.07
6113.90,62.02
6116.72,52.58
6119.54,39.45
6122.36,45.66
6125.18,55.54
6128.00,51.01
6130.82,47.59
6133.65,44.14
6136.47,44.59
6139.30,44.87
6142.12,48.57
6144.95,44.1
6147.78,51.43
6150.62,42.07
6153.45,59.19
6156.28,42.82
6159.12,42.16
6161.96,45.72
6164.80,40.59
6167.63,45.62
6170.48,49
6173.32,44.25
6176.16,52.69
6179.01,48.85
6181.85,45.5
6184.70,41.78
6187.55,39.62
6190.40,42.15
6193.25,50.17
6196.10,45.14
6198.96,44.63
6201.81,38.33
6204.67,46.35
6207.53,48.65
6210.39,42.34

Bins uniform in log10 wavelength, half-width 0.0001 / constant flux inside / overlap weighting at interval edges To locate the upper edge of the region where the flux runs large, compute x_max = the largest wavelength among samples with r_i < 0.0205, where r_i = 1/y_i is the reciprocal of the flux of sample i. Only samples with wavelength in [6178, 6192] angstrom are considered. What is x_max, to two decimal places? 6179.01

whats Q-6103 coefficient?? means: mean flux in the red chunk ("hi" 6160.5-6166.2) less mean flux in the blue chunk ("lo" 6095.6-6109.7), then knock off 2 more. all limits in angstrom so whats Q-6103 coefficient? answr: -7.3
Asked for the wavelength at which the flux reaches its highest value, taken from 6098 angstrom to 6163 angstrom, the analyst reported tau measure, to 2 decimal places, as 6113.90 angstrom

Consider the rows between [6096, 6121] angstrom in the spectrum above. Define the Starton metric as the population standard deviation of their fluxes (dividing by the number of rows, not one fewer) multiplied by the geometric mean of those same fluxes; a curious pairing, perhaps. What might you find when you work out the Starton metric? 299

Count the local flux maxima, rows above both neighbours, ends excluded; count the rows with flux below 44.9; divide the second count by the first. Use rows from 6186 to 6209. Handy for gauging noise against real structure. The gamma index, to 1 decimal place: 4.0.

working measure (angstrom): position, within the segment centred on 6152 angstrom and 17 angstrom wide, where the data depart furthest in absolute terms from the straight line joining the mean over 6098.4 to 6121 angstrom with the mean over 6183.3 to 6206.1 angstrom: 6153.45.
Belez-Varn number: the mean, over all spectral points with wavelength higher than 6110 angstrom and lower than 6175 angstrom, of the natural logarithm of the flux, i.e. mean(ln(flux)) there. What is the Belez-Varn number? 3.852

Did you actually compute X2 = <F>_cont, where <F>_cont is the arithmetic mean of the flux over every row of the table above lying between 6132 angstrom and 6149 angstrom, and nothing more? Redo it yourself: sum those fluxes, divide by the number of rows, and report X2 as 46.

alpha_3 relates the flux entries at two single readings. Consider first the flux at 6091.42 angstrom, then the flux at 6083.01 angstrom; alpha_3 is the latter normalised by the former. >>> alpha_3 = 1.17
